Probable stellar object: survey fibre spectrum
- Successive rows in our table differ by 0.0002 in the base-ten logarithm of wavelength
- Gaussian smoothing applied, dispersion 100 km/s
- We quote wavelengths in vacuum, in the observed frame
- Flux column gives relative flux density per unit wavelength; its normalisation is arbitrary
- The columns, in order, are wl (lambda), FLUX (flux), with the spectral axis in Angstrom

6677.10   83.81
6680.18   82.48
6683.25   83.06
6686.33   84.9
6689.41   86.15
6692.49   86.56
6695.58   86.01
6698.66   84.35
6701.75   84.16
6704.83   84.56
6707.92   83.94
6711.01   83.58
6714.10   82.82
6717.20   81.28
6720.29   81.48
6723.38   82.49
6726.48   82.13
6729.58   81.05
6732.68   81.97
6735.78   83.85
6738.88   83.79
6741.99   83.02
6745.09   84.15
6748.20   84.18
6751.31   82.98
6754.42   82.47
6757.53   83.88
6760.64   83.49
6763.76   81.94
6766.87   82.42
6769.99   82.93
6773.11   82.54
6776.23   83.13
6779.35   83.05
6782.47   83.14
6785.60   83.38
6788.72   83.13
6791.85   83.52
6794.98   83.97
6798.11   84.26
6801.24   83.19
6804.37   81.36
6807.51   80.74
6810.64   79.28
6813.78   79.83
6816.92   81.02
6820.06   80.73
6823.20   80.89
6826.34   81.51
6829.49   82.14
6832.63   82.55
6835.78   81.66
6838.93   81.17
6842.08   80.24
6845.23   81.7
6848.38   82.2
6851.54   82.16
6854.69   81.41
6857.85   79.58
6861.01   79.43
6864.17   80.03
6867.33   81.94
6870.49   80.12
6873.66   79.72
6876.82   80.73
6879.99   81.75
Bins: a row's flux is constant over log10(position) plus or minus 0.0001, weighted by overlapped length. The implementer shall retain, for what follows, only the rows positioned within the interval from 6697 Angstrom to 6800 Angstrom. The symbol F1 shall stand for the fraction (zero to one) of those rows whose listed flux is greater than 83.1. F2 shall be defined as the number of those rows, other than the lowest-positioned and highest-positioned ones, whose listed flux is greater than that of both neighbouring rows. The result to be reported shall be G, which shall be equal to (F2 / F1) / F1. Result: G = 27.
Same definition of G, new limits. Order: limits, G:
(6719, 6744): 32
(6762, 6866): 119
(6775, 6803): 3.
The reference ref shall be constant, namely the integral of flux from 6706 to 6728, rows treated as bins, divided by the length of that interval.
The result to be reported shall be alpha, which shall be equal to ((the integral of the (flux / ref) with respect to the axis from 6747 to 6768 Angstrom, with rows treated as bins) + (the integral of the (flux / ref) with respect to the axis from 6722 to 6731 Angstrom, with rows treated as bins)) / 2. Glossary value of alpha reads 15.0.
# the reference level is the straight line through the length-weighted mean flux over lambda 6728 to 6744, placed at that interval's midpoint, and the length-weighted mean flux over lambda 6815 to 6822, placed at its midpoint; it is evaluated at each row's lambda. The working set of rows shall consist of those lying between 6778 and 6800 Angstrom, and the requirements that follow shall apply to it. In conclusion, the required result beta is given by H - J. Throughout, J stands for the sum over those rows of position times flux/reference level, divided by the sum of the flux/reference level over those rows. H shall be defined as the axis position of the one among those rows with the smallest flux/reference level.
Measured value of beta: -9.4 Angstrom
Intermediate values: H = 6779.35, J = 6788.8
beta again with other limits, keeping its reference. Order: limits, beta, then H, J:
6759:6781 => -6.3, 6763.76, 6770.0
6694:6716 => 9.3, 6714.10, 6704.8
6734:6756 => 9.3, 6754.42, 6745.1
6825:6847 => 6.3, 6842.08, 6835.8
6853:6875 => -3.2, 6861.01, 6864.2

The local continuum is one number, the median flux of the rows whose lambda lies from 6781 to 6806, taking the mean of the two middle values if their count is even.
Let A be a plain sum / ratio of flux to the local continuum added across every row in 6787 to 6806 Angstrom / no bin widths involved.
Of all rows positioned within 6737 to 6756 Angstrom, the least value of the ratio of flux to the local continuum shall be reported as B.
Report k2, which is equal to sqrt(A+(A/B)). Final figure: 3.472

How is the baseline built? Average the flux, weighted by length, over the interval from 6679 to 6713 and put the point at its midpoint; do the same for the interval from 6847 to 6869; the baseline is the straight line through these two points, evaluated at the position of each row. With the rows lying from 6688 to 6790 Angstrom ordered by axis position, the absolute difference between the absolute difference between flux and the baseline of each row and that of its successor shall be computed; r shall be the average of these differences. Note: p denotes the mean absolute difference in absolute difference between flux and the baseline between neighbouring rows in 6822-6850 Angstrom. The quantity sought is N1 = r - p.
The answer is -0.09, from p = 0.55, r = 0.466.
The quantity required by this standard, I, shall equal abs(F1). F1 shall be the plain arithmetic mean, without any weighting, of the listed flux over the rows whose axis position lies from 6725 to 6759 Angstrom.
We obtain 83.0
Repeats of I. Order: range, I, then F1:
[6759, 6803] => 83.1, 83.1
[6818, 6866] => 81.2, 81.2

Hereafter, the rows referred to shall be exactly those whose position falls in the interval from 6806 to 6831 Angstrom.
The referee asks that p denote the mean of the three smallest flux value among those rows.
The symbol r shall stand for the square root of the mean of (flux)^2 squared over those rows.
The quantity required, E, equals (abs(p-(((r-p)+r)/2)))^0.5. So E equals 80.0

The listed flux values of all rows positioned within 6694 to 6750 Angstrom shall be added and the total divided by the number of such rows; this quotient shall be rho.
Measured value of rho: 83.3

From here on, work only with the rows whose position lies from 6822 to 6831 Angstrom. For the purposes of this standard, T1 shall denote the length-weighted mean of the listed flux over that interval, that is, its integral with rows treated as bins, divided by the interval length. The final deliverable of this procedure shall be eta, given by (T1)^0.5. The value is 9.03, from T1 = 81.5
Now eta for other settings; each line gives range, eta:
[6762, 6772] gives 9.08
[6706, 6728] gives 9.09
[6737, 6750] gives 9.15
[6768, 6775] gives 9.09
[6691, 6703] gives 9.23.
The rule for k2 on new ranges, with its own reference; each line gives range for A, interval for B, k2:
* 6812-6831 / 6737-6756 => 3.425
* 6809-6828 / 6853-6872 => 3.448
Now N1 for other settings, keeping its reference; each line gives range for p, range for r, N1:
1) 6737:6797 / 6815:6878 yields 0.18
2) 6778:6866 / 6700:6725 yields 0.03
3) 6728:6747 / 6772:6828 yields -0.13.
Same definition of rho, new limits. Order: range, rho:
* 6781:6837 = 82.0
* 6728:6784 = 83.0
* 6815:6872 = 81.1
